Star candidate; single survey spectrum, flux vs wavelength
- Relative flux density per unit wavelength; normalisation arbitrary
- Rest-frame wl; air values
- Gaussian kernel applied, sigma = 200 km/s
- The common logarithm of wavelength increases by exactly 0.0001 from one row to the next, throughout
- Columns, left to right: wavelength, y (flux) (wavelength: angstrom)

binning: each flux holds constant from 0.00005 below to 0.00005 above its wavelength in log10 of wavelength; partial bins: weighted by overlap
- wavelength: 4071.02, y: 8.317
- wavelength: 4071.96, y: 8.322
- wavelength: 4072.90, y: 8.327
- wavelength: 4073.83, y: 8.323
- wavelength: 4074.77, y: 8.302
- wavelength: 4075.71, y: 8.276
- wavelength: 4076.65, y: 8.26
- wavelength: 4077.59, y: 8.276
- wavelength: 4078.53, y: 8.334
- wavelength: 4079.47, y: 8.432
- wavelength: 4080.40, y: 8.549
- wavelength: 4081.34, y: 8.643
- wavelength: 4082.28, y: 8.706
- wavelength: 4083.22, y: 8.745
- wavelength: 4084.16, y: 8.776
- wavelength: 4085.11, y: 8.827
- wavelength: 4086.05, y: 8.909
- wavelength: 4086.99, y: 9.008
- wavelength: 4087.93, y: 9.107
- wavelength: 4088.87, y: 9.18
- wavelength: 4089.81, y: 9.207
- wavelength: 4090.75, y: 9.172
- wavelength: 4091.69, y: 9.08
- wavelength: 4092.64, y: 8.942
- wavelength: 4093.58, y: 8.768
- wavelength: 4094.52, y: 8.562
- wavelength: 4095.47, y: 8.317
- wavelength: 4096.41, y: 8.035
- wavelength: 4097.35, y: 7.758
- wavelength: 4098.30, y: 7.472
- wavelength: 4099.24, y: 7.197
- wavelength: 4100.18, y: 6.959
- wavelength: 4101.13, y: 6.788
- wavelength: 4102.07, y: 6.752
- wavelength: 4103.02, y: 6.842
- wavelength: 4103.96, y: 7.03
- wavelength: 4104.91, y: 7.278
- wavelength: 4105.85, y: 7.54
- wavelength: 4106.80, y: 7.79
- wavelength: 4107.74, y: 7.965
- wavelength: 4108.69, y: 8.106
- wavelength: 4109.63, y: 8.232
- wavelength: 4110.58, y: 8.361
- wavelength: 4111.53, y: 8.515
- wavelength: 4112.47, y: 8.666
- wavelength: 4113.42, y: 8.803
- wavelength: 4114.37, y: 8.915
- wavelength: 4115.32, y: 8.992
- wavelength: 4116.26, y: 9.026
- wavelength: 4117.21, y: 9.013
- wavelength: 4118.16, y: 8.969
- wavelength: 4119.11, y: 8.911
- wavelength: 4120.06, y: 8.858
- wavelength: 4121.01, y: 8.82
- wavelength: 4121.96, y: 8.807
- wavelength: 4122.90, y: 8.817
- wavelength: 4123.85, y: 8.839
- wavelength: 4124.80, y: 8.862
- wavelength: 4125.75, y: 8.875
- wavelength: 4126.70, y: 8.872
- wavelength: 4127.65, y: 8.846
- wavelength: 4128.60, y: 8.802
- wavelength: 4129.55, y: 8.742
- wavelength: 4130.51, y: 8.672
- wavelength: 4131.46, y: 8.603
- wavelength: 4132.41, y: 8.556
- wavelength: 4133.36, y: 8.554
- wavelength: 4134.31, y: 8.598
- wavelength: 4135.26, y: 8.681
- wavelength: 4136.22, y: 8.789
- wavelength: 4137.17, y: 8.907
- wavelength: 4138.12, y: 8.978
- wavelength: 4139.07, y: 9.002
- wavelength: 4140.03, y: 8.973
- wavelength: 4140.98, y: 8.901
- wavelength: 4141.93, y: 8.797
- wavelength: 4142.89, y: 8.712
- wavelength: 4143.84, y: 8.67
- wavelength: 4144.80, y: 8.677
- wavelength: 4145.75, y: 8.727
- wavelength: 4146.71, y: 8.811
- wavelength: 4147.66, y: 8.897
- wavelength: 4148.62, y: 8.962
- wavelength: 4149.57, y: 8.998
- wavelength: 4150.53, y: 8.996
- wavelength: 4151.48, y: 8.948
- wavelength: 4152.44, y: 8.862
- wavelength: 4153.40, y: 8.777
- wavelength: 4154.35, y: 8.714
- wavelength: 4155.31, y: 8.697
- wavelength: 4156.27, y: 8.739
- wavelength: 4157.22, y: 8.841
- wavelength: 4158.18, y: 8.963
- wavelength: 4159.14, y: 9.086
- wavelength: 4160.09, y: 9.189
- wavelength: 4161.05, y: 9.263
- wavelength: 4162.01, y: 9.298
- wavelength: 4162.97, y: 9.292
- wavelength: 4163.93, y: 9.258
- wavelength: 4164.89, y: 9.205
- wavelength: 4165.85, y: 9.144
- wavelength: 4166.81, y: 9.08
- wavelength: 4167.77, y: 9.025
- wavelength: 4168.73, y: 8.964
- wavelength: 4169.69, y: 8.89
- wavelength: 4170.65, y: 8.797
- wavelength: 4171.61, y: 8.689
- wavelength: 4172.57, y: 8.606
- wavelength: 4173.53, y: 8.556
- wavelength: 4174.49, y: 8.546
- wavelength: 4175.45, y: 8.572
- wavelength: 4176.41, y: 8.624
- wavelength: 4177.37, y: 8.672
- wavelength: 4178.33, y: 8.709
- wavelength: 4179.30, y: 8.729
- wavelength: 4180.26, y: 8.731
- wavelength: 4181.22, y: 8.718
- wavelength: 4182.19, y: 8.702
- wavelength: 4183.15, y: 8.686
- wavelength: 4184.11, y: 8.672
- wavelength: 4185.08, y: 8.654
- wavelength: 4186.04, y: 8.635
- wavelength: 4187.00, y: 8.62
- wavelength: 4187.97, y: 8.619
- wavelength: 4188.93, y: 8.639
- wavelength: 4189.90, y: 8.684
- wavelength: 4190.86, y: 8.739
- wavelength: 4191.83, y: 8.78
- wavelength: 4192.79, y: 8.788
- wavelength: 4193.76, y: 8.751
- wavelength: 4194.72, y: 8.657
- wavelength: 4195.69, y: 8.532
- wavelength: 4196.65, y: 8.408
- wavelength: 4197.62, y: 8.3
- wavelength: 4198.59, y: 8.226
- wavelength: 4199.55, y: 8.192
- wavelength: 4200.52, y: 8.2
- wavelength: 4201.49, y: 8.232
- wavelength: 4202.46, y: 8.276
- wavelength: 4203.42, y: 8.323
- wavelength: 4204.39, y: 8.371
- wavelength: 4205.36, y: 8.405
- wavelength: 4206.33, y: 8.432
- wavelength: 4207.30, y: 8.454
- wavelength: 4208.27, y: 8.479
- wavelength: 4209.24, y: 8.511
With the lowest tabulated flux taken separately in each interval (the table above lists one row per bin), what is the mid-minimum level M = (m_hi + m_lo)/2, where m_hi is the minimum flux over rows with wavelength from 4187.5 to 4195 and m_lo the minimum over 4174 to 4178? 8.6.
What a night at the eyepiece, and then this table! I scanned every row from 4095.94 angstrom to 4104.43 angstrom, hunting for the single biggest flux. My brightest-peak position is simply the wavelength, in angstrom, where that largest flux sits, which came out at 4096.41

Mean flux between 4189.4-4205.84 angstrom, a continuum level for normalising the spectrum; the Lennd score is 8.5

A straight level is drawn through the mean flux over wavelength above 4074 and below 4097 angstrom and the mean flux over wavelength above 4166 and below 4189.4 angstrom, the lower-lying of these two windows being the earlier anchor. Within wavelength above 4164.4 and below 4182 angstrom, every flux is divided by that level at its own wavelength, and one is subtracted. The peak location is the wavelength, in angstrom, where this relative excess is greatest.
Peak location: 4164.89 angstrom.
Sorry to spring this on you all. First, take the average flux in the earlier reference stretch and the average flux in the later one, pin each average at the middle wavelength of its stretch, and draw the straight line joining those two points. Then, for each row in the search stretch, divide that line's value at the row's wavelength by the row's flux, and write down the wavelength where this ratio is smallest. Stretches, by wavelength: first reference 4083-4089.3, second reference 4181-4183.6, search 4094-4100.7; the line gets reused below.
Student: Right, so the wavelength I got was 4094.52 angstrom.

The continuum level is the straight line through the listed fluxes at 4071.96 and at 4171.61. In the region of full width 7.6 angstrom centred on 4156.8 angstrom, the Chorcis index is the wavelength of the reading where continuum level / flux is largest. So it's 4155.31 angstrom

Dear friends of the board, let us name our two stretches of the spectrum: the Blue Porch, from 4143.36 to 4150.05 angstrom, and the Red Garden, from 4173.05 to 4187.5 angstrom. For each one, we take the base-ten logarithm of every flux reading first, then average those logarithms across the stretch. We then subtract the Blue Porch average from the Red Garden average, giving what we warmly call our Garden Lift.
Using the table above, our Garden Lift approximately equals -0.01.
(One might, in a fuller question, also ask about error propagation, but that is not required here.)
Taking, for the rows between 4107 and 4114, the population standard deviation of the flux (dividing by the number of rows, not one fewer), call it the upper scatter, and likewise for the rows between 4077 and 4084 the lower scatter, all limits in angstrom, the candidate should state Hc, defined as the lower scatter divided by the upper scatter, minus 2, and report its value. -1.39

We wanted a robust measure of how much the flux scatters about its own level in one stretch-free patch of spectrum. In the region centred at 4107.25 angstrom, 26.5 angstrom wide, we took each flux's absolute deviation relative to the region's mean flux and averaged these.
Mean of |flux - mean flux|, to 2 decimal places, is 0.67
